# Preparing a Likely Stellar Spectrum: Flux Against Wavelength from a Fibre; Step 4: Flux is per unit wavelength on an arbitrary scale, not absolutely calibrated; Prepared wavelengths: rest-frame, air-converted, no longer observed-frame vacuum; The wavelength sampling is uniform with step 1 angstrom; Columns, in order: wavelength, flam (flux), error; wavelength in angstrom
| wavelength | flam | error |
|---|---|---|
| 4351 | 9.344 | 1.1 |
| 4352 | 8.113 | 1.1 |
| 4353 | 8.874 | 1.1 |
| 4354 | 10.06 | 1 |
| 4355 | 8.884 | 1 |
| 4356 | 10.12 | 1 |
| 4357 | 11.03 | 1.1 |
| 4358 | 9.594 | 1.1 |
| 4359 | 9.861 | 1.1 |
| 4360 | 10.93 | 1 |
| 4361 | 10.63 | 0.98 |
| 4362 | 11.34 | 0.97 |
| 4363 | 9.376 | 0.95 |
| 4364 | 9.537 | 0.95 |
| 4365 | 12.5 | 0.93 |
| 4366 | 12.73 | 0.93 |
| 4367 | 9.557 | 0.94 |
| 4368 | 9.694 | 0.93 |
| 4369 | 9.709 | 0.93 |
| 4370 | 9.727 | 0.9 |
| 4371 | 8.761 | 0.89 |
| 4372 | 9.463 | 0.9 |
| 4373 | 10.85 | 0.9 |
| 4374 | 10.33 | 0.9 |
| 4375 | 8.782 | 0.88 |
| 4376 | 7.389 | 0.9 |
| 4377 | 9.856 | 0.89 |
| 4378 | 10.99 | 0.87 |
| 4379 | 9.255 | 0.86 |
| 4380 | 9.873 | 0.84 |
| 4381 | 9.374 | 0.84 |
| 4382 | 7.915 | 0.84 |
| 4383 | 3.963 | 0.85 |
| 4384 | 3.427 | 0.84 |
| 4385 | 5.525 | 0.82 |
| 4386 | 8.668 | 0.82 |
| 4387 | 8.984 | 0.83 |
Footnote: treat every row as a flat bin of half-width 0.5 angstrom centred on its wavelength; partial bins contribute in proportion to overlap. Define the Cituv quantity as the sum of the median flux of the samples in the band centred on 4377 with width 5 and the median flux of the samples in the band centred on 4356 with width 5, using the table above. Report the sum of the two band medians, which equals 19.3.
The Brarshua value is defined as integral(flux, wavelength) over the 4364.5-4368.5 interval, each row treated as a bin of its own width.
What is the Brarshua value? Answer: 44.5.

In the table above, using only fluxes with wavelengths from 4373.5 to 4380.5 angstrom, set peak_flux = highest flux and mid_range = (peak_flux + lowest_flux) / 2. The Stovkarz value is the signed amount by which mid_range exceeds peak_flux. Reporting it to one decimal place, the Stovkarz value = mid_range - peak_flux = -1.8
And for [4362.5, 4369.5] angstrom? -1.7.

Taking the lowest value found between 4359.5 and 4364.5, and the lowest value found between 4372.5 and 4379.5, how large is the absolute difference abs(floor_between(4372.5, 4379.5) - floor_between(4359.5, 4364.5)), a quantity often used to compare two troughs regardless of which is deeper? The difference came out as 2.0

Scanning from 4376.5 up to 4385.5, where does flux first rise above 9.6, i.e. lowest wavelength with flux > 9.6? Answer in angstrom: 4377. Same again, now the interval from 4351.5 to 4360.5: 4354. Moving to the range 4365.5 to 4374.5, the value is 4366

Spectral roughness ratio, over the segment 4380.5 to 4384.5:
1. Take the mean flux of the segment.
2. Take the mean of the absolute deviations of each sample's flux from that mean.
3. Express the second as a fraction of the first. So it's 0.40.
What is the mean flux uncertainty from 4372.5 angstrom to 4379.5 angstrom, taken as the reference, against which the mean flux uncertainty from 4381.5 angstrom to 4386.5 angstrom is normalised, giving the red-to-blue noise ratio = 0.94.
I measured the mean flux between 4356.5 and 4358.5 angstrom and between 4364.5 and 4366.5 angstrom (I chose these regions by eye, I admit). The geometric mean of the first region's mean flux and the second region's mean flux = 11.4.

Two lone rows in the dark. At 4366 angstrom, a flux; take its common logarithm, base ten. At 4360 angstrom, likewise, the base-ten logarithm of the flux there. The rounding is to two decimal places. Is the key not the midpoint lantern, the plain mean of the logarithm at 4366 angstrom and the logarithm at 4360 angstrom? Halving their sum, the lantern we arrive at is 1.07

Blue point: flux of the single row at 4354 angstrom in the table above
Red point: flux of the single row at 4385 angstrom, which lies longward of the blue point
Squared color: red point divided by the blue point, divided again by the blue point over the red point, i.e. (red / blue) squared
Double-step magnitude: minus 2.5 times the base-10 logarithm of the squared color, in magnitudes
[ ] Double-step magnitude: 1.3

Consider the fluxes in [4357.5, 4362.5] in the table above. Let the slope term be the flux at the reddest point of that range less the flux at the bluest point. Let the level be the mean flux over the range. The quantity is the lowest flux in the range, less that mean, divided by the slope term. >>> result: -0.50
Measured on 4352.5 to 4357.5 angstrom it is -0.43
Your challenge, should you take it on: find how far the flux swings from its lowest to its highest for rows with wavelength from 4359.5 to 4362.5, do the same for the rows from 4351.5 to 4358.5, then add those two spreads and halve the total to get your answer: 1.8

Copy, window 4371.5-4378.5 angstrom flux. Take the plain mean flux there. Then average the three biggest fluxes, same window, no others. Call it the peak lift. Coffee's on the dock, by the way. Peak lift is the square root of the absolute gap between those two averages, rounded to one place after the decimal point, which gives 1.0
